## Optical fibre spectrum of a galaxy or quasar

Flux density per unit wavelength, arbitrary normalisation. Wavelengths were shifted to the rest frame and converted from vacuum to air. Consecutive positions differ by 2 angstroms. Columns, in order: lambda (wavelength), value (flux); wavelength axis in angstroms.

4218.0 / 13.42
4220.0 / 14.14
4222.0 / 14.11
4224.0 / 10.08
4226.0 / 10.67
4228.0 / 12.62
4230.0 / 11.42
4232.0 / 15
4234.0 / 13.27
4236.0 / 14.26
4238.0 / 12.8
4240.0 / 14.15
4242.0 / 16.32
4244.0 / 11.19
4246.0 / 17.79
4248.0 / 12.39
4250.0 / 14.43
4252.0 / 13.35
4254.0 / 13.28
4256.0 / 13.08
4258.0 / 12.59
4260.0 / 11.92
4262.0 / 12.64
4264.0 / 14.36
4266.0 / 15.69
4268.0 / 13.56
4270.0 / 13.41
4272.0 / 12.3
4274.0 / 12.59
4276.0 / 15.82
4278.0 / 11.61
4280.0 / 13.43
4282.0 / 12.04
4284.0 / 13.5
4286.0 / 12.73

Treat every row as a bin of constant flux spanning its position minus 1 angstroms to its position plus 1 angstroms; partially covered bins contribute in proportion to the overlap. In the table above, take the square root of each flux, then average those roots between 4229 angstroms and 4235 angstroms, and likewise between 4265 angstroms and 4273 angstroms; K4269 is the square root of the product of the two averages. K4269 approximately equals 3.67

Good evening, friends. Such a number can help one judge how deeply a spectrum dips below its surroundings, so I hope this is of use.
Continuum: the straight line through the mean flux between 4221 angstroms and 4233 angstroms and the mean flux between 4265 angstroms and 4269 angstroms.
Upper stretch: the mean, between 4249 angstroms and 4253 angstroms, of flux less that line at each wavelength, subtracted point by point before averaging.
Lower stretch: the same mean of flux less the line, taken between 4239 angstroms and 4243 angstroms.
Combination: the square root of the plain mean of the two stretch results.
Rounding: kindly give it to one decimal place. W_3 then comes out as 1.1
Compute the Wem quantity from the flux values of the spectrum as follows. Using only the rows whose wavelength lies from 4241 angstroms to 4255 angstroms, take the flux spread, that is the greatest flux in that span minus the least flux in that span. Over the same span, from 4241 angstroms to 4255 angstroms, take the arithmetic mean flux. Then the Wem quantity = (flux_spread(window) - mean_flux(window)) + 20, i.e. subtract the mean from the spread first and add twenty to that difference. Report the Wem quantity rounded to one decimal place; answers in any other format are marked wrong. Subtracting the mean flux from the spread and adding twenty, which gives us 12.5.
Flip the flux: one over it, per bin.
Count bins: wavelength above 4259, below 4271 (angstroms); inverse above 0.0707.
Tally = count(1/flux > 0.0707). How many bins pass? 4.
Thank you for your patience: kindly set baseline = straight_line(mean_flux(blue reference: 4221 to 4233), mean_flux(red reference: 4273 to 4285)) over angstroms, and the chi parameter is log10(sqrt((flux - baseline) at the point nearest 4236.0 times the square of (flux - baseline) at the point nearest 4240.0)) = 0.34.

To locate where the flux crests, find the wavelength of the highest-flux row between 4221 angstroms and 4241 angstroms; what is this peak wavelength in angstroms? 4232.0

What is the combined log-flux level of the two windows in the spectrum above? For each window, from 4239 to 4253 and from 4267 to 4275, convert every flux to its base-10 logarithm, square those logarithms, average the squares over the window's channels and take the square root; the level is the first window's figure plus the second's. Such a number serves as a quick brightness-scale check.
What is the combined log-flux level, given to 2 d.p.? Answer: 2.26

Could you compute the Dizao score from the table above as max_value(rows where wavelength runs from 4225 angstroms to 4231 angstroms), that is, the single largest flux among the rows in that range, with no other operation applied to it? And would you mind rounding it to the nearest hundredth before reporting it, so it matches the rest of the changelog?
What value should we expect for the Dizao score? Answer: 12.62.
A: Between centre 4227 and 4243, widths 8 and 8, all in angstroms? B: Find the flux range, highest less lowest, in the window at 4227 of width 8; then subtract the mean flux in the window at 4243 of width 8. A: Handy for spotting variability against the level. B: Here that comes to -12.3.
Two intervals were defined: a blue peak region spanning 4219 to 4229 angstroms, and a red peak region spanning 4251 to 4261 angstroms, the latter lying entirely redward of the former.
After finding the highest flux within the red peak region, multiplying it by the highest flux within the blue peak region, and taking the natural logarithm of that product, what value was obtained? 5.24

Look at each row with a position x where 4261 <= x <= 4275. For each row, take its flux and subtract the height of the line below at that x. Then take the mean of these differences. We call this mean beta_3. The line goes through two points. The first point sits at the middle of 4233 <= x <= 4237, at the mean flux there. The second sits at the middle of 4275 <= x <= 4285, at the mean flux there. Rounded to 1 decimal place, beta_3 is 0.1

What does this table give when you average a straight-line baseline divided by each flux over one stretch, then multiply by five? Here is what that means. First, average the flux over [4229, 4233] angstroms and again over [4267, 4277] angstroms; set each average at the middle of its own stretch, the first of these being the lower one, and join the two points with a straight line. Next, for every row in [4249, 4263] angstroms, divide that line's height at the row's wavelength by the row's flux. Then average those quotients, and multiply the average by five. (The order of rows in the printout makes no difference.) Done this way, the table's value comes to 5.2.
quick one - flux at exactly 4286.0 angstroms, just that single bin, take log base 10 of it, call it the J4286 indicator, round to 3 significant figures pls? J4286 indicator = 1.10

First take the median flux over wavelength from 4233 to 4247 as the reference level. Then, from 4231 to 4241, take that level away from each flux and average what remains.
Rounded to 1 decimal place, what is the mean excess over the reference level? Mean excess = -0.3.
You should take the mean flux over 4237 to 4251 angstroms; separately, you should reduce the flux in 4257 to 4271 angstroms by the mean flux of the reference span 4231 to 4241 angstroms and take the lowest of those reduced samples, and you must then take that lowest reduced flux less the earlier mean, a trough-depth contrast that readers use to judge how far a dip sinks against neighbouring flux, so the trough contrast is -16.1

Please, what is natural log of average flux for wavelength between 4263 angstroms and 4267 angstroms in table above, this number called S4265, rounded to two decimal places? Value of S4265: 2.71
